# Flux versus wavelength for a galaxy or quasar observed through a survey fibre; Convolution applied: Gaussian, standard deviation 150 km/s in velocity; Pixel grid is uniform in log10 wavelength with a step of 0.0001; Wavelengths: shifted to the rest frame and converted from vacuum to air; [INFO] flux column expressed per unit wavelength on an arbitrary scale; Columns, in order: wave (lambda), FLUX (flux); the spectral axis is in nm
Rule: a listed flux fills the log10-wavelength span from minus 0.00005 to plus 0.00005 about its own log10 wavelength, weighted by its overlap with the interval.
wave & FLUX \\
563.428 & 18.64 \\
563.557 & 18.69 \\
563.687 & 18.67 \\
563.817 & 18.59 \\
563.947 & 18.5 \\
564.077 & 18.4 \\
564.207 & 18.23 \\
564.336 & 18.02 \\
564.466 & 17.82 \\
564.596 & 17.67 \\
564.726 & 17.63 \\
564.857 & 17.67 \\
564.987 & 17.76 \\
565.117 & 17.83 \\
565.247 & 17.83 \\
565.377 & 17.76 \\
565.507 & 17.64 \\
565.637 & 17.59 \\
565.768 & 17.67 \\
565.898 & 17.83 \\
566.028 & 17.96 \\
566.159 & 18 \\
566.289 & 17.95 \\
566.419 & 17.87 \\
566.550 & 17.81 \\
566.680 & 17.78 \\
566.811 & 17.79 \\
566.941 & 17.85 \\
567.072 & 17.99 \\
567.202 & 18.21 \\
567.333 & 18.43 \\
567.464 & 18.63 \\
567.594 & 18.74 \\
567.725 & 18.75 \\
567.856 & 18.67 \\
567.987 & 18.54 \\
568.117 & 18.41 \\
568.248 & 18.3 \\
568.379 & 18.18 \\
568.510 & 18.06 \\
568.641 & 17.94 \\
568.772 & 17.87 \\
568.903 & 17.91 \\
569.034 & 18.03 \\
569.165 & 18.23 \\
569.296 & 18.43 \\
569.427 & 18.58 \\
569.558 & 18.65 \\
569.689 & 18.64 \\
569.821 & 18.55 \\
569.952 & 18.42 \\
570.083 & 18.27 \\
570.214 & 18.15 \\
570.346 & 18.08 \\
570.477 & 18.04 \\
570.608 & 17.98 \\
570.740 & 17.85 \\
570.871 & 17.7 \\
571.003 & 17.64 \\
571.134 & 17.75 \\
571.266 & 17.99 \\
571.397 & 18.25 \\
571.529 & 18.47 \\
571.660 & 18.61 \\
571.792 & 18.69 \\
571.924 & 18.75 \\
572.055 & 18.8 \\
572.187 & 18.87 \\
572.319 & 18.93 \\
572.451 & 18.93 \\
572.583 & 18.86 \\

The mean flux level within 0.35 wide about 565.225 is 17.8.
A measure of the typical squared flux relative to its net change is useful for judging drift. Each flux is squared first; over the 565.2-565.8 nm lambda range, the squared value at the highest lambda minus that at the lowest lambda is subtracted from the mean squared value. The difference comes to 319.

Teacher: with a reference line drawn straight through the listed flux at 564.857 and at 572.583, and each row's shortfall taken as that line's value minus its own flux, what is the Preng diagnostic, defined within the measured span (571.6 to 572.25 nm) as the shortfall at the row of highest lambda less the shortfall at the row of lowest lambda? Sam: -0.18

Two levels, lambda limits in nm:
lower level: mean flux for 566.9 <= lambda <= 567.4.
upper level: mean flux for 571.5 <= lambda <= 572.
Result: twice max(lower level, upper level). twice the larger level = 37.3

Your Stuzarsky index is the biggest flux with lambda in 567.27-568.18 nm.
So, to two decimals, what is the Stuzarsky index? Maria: 18.75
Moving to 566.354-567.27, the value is 18.21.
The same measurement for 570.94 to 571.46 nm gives 18.25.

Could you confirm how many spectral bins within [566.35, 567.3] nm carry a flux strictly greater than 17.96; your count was 2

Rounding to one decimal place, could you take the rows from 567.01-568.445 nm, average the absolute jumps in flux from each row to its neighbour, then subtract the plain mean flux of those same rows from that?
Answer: -18.3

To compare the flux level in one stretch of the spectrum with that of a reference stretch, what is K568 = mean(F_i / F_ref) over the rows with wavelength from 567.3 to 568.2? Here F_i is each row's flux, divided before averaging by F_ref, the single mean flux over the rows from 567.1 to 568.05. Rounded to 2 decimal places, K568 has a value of 1.00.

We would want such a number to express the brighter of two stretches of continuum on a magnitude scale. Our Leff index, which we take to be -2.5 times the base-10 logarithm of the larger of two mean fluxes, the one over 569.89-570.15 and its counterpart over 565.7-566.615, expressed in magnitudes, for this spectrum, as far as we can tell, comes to -3.16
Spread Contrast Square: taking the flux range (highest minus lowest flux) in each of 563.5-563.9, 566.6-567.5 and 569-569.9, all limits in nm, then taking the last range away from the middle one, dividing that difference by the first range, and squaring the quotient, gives 5.3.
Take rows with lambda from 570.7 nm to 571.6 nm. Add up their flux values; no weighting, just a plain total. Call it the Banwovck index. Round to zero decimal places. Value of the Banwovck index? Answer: 126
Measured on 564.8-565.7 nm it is 124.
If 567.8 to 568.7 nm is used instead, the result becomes 128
